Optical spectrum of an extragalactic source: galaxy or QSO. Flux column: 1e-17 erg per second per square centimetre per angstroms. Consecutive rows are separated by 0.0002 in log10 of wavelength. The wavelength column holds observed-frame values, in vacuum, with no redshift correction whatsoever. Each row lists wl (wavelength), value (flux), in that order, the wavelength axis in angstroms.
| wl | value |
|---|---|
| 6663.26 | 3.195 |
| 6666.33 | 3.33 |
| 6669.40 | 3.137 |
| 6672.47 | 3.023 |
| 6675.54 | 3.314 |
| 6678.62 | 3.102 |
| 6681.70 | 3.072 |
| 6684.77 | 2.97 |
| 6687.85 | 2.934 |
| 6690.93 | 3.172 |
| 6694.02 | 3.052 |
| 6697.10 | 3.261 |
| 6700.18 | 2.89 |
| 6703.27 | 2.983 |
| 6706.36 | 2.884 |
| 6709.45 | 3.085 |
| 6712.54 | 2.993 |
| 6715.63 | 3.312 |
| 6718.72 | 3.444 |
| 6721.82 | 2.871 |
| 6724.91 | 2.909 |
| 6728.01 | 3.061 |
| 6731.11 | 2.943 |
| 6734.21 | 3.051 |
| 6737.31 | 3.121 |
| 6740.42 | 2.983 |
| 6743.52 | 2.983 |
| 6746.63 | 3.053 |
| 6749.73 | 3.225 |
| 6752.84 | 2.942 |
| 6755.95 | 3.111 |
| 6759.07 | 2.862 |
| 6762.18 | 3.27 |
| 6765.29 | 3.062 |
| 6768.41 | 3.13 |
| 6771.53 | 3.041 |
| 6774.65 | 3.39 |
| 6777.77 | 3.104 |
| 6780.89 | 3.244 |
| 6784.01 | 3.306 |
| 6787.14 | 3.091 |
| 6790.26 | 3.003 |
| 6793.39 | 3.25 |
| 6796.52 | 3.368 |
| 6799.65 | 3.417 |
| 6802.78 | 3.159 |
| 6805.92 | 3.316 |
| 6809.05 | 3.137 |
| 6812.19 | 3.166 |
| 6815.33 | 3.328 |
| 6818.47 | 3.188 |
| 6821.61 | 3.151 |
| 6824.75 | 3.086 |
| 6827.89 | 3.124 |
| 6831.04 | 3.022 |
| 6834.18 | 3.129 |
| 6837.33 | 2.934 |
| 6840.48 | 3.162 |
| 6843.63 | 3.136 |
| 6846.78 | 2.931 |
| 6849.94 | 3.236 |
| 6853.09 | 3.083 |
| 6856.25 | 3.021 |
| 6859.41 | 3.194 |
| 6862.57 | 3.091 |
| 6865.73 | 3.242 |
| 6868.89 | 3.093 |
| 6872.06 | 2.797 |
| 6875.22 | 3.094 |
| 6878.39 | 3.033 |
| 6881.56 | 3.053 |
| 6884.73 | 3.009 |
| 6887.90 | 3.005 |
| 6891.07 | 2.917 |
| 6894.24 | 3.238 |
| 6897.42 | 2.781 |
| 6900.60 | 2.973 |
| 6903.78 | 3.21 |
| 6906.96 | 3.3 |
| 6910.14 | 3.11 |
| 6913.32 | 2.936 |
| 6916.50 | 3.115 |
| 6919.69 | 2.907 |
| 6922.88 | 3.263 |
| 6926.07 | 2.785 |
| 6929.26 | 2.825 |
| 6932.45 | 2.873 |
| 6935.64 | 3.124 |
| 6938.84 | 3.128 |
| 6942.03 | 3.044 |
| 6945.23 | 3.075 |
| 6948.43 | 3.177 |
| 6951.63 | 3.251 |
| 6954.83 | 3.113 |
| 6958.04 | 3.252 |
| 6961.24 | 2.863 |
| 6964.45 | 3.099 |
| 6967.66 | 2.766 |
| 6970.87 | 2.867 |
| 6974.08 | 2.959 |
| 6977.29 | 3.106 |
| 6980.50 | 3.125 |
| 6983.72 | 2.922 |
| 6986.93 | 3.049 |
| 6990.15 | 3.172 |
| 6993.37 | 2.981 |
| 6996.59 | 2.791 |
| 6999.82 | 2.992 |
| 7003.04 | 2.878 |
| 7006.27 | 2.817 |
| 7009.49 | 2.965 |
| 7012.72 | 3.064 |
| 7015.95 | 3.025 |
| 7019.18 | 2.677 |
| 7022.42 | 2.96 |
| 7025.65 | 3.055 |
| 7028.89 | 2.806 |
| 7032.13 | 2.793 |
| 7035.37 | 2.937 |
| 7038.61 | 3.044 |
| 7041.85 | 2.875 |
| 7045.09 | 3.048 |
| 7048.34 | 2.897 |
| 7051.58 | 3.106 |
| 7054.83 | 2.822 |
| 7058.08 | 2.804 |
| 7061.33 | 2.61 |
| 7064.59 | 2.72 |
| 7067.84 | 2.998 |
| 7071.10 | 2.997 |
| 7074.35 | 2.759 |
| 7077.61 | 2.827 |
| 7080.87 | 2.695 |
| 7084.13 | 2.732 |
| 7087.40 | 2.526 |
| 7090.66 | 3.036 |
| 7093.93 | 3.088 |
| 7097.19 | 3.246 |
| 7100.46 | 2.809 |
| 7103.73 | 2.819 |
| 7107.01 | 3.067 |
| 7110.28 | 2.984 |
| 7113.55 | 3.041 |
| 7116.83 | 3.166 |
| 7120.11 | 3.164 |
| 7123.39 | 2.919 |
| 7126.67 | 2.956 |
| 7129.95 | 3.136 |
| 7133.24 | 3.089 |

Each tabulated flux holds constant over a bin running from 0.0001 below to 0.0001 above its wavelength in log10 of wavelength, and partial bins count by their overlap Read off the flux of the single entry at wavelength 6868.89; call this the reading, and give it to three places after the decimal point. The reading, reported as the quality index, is 3.093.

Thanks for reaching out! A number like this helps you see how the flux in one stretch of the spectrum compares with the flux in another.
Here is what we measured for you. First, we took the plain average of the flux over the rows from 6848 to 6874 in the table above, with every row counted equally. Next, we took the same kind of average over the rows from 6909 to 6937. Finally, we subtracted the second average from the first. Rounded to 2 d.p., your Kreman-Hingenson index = 0.10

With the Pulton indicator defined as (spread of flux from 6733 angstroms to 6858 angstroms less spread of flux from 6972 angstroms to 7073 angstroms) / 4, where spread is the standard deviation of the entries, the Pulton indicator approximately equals -0.001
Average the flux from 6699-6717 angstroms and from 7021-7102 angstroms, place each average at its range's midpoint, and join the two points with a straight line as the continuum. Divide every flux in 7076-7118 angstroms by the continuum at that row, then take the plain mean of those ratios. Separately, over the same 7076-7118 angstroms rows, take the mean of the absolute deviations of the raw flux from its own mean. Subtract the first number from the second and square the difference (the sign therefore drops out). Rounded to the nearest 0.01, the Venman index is 0.71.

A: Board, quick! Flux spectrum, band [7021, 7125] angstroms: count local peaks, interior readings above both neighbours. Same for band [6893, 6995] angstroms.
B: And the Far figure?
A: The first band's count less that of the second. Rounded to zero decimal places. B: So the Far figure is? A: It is 1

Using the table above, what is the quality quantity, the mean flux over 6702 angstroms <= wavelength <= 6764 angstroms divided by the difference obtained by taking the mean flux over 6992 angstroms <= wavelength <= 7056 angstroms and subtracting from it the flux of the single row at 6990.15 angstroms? -12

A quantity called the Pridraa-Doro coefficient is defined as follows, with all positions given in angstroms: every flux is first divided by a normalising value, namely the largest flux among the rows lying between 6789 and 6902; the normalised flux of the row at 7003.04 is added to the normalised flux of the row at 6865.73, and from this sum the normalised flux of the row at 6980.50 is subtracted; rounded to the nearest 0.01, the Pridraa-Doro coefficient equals 0.88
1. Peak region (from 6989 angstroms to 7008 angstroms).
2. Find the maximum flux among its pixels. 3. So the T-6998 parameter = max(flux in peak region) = 3.172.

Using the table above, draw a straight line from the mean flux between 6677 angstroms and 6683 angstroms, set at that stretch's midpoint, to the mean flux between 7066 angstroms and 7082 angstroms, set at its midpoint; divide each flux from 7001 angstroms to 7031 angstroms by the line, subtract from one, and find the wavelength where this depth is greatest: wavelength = 7019.18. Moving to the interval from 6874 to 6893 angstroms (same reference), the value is 6891.07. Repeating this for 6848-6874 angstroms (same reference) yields 6872.06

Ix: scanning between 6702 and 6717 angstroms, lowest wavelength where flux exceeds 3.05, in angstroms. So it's 6709.45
